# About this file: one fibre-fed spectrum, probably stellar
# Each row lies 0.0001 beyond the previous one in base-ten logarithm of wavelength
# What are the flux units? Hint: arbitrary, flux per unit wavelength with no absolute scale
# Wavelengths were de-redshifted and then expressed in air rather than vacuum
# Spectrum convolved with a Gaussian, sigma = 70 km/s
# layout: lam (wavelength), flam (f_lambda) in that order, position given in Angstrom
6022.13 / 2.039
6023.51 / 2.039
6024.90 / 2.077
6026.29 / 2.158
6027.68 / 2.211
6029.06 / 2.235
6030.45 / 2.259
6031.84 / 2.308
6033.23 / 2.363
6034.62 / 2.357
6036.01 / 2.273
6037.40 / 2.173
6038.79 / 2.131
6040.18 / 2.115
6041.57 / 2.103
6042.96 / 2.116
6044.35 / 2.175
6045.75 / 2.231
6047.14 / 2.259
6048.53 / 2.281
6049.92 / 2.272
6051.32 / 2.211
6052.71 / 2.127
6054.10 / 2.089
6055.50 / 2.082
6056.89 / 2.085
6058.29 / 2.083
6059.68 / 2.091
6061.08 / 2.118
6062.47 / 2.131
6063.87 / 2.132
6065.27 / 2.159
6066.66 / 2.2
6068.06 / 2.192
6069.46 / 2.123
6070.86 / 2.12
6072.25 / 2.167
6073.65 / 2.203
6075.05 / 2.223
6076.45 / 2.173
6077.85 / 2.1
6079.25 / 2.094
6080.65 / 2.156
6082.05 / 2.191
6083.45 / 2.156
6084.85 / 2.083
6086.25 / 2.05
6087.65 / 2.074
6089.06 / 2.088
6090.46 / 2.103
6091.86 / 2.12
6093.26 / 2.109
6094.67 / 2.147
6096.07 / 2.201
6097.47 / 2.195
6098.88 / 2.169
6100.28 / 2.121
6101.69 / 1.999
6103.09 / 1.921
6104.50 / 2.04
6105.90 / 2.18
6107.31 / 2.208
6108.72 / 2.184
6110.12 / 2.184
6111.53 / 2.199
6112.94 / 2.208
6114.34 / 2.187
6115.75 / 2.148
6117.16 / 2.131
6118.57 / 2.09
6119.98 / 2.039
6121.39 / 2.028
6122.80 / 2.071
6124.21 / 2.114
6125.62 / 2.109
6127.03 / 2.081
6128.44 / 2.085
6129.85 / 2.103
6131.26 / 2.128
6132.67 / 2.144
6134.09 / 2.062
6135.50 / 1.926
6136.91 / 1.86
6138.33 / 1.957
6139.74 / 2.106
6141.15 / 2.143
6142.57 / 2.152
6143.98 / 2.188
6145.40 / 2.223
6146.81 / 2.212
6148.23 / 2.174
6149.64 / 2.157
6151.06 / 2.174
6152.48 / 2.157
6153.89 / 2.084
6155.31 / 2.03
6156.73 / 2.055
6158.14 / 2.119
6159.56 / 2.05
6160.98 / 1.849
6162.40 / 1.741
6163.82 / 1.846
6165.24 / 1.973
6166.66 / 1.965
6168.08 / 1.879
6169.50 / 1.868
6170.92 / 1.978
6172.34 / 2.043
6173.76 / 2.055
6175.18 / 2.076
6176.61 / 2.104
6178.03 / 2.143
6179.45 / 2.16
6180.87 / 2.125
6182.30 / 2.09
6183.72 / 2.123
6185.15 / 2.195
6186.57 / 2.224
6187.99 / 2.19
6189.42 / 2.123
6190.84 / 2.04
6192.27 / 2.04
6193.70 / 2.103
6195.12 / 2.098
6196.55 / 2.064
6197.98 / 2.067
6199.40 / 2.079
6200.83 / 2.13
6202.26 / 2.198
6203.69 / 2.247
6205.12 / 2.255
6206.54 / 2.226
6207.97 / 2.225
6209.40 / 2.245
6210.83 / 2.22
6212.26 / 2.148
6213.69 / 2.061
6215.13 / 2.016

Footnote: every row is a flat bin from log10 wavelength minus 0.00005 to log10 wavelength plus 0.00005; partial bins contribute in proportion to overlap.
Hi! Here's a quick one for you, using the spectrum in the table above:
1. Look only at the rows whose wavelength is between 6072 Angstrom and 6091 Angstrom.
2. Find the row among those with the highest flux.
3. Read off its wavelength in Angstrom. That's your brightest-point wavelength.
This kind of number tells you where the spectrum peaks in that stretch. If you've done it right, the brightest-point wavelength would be 6075.05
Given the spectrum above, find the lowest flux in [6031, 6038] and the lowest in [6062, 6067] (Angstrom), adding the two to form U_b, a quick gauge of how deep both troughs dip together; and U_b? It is 4.3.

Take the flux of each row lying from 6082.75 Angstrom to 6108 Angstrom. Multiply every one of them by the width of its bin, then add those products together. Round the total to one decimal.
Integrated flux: 53.3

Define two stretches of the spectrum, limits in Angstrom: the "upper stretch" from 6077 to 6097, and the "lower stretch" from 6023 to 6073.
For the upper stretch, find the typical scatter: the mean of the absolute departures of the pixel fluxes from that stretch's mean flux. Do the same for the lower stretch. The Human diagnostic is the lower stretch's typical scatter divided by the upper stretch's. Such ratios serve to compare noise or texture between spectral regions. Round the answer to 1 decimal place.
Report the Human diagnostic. 1.9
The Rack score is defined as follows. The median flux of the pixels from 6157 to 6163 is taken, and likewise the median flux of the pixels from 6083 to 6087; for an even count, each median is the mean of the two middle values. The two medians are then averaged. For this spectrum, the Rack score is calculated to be 2.02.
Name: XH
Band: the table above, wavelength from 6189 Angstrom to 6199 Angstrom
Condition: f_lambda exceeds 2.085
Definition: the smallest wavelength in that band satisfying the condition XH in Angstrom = 6189.42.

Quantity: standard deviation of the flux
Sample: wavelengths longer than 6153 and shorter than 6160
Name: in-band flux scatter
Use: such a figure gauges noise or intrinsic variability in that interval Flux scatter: 0.03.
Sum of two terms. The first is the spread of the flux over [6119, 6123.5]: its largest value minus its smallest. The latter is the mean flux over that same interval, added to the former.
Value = 2.09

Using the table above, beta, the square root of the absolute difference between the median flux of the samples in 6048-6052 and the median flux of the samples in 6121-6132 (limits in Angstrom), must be 0.42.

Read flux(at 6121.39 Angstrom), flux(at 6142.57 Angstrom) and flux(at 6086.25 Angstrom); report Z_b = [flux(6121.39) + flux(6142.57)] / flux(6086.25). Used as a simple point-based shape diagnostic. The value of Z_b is 2.04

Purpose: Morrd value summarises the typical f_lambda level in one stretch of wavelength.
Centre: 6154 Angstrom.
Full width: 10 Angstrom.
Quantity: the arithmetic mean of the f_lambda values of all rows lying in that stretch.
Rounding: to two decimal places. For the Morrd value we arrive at 2.11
